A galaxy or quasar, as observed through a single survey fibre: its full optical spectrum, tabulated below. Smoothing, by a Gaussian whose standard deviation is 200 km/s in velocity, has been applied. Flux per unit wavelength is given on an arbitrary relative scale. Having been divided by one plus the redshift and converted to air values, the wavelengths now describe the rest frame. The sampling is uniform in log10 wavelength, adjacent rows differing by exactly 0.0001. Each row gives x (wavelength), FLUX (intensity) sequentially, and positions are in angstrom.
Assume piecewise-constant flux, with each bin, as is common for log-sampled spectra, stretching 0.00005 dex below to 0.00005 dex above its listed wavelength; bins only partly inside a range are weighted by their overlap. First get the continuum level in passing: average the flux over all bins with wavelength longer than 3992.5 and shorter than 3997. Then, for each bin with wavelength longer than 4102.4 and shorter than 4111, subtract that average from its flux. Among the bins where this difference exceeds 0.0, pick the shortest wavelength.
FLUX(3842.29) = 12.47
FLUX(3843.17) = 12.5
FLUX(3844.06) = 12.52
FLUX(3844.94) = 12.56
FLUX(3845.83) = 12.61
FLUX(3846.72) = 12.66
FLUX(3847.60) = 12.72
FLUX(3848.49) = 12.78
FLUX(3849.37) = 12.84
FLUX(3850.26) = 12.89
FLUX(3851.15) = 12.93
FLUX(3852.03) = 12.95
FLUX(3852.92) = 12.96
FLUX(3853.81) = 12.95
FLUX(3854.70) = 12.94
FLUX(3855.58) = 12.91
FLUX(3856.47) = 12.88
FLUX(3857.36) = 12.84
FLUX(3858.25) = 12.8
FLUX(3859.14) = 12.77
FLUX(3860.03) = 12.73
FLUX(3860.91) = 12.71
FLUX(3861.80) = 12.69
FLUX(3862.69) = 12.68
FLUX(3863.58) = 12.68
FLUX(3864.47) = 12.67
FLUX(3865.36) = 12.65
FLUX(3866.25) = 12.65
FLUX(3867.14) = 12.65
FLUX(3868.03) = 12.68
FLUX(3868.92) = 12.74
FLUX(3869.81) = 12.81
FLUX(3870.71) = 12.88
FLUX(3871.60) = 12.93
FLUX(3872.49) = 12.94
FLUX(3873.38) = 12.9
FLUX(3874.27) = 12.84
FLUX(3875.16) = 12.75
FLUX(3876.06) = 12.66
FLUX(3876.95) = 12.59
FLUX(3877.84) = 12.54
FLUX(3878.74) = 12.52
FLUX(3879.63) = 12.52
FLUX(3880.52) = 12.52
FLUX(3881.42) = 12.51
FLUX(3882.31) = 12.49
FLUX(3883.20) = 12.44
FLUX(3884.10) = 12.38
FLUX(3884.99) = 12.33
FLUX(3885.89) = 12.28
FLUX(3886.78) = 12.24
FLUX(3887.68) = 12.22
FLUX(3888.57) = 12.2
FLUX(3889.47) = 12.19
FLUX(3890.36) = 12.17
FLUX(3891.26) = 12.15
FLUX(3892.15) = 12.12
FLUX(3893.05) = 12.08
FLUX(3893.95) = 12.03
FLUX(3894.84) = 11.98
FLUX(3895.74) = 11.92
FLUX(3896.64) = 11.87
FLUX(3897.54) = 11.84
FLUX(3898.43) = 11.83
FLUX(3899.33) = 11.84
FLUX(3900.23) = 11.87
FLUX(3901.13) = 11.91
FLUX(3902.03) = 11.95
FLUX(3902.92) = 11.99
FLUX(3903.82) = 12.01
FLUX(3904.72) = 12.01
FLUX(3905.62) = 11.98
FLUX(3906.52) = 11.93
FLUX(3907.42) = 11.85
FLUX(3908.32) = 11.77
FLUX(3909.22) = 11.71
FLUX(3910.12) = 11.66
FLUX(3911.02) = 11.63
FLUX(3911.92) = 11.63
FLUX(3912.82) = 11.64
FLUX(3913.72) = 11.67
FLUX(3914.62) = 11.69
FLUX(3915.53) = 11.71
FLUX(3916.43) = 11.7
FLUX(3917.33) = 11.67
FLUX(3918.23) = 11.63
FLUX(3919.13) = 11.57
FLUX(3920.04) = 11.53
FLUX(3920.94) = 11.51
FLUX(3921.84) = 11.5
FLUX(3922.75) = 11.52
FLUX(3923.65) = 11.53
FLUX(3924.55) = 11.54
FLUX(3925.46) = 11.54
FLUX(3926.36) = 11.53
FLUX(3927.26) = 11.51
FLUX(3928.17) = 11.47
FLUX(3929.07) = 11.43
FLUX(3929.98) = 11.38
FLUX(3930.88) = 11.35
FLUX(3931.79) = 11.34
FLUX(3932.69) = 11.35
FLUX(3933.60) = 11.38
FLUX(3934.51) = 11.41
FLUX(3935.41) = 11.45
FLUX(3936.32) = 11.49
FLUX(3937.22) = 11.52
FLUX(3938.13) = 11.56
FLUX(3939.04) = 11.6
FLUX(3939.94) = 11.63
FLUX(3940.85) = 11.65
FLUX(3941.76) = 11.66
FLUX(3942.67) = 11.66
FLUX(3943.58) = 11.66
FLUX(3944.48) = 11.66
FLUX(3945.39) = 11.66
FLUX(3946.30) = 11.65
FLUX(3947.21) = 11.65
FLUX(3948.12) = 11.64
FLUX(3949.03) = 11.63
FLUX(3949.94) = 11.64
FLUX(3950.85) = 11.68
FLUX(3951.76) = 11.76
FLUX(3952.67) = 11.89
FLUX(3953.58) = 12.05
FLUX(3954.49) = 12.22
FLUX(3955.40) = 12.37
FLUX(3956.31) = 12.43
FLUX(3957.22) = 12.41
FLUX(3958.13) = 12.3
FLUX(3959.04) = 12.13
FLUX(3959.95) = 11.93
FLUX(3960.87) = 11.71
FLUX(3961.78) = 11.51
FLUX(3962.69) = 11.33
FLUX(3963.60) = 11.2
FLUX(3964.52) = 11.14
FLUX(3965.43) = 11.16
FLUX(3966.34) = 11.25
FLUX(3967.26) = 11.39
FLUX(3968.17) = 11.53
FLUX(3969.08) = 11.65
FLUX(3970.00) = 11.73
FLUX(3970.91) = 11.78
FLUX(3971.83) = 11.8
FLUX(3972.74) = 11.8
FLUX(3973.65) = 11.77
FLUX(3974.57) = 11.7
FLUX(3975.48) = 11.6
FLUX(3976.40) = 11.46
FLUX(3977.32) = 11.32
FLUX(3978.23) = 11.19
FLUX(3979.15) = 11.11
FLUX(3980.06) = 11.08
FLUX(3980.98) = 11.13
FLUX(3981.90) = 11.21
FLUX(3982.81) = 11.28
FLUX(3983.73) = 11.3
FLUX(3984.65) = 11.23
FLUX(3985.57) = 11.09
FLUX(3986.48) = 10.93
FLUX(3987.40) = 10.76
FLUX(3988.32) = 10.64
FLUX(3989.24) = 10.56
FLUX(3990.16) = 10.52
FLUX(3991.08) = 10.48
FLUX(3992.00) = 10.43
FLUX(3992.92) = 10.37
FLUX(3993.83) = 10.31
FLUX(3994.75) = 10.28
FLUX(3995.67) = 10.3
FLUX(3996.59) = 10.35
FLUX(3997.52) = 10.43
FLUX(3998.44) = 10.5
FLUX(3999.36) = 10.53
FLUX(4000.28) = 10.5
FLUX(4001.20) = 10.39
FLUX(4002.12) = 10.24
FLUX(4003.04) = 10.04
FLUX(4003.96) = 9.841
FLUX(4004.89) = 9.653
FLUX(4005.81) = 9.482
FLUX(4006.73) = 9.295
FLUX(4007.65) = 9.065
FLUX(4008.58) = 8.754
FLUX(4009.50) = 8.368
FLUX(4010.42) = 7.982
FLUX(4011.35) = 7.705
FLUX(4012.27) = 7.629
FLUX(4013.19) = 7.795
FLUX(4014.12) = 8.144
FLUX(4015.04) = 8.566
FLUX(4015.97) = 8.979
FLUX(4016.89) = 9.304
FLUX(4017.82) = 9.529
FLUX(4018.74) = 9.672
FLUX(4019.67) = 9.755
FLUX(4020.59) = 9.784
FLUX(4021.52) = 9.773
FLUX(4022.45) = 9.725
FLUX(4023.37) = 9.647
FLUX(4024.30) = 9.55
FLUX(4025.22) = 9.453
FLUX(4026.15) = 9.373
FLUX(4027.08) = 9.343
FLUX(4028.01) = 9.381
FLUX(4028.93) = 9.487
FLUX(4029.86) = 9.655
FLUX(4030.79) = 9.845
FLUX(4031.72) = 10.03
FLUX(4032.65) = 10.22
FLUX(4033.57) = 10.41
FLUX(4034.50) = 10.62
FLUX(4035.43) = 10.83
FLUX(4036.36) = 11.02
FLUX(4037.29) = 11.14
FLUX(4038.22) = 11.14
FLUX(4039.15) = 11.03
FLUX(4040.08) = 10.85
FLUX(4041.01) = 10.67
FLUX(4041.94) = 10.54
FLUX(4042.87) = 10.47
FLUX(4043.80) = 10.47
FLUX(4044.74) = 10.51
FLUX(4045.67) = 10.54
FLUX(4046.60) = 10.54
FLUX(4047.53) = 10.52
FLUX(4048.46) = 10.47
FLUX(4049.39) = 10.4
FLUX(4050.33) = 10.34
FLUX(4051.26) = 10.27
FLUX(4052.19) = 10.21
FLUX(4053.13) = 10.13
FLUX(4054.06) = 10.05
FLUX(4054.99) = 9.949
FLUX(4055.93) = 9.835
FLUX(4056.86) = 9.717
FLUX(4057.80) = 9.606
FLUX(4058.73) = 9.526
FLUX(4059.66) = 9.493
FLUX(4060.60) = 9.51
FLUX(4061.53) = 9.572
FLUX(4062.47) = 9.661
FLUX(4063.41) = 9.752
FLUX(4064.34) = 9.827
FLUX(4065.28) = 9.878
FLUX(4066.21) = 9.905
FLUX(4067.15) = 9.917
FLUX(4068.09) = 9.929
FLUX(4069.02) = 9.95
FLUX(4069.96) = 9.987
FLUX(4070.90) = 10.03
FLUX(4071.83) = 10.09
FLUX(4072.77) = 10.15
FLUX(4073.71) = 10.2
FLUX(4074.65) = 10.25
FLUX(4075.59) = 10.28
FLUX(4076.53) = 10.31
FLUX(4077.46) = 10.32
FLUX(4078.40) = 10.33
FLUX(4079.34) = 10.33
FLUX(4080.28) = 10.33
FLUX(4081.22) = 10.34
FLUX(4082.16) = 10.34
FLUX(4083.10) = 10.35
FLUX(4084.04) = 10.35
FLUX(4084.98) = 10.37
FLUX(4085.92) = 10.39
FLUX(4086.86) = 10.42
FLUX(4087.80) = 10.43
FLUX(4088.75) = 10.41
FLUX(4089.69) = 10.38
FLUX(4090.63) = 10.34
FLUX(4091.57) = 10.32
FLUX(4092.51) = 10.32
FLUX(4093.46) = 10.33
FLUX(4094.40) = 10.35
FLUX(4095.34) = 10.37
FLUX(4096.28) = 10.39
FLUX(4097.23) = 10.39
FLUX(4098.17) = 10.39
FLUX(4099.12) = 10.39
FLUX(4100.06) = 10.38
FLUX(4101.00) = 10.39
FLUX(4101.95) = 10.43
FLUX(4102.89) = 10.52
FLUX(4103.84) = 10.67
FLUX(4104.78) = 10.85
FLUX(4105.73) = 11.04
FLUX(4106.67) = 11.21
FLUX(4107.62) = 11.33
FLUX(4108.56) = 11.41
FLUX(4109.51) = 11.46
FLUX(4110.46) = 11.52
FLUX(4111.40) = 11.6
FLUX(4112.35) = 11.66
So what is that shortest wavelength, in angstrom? 4102.89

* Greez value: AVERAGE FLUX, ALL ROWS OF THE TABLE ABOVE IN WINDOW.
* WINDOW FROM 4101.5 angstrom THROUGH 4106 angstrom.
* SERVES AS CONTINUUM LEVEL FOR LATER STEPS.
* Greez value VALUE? 10.7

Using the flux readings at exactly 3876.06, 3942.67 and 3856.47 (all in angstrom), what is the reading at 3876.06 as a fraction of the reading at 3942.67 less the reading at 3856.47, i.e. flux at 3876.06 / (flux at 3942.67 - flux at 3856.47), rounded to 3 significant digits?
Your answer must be -10.4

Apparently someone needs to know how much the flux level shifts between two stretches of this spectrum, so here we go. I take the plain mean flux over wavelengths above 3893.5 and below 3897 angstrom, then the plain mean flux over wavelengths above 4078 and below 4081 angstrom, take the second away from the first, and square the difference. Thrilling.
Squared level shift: 2.6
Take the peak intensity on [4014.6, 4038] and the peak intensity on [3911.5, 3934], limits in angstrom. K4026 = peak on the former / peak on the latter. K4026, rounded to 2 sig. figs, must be 0.95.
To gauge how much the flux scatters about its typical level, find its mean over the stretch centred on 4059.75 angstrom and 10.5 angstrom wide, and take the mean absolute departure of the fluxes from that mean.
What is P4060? 0.126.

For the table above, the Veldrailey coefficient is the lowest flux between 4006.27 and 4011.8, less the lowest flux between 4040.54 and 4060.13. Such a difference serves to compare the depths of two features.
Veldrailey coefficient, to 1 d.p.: -1.8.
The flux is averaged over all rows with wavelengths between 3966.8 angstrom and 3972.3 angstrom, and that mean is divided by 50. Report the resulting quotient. 0.23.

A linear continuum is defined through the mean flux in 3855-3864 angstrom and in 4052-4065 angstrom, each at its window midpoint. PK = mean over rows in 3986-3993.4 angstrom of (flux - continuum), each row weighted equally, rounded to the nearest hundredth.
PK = -0.22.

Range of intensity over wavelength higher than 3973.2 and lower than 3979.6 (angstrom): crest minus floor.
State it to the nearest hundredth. 0.66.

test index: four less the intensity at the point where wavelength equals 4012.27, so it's -3.6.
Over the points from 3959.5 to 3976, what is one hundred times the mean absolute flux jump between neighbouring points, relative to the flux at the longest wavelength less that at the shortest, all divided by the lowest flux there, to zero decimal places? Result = -3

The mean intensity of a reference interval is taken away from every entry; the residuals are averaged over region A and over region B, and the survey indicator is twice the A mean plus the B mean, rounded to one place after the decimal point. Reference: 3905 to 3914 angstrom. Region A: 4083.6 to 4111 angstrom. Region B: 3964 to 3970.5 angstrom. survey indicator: -2.6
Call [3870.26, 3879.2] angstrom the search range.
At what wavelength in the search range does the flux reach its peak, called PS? 3872.49 angstrom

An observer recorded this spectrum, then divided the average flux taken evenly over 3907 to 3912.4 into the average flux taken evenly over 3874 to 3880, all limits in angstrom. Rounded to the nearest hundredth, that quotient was 1.08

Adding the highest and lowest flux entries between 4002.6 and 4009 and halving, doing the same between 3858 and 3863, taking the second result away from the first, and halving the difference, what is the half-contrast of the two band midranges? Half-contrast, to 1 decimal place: -1.7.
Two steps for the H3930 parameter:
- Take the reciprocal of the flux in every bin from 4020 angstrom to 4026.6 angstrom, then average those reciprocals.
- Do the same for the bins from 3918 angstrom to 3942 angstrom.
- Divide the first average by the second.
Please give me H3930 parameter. 1.197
